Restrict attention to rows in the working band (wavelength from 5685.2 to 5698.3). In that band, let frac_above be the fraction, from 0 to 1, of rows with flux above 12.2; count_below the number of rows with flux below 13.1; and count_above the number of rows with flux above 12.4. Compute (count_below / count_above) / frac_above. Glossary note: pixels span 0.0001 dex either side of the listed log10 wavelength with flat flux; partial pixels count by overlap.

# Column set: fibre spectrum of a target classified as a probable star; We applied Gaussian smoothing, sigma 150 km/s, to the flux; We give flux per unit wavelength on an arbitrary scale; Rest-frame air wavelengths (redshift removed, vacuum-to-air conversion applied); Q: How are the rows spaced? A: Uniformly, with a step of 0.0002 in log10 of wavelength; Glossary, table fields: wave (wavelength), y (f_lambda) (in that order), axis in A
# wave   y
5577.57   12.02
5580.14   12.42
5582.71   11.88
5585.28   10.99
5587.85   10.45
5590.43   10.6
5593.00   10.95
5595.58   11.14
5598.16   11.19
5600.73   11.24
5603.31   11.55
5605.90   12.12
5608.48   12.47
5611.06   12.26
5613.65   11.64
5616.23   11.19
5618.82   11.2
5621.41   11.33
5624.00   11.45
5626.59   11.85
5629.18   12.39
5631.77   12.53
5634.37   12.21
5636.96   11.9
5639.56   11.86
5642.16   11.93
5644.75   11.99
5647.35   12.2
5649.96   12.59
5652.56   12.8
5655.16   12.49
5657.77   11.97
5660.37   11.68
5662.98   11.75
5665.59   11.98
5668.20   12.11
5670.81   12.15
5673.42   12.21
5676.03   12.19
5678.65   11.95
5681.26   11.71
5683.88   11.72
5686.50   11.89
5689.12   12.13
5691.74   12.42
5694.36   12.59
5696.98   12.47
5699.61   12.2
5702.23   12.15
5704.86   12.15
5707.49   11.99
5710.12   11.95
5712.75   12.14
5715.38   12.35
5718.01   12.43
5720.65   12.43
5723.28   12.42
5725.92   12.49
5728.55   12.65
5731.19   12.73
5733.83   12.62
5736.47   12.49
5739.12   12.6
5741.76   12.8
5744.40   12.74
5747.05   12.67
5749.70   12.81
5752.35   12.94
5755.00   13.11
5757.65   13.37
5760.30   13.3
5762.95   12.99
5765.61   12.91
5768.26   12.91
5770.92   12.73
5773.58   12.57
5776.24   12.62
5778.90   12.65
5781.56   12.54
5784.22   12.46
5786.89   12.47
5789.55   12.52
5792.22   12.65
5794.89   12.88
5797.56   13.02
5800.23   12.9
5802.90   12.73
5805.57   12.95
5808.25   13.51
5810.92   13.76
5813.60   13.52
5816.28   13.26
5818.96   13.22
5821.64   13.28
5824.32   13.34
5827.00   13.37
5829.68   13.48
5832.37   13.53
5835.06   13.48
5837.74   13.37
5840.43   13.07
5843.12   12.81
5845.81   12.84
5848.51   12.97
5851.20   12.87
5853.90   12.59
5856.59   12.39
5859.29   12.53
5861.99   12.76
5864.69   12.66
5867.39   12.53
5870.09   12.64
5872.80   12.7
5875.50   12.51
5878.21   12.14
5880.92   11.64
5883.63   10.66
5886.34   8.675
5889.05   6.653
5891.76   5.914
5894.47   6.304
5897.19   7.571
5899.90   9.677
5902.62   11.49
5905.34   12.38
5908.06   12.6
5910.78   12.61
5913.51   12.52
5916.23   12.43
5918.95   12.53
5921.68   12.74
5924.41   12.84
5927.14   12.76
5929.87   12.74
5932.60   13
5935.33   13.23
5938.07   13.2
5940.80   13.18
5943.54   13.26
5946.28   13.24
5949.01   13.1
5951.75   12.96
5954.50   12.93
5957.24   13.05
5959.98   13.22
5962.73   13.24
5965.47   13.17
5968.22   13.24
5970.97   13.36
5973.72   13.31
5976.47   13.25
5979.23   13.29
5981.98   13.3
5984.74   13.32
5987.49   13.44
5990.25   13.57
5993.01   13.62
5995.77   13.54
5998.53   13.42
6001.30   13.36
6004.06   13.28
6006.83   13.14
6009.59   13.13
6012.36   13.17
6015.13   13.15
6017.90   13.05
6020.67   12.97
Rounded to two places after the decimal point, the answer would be 2.78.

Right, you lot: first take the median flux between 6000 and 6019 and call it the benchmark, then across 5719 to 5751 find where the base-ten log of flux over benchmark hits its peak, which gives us 5749.70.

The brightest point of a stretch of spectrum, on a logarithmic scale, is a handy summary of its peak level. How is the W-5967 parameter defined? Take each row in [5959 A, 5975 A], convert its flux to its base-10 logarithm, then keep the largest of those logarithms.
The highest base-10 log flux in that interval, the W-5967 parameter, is 1.126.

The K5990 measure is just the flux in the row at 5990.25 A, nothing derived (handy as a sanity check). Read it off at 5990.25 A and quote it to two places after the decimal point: 13.57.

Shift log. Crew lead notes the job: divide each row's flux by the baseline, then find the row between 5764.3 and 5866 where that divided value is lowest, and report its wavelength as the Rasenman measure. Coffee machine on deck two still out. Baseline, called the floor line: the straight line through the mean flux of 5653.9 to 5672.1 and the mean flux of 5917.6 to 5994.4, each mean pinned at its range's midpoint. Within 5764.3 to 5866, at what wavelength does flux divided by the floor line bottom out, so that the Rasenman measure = 5856.59 A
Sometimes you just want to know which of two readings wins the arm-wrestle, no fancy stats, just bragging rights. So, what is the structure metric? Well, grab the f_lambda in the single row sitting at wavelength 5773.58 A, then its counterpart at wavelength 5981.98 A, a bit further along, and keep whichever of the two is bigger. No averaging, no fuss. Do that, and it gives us 13.3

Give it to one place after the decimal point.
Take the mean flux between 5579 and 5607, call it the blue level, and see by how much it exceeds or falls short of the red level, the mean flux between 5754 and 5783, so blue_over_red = -1.6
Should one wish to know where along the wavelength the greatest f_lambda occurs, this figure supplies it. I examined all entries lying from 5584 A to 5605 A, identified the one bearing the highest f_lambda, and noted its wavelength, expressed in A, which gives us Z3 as 5603.31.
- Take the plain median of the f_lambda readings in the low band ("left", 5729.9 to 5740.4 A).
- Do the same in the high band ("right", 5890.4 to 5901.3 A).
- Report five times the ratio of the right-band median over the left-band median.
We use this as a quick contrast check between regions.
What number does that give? 3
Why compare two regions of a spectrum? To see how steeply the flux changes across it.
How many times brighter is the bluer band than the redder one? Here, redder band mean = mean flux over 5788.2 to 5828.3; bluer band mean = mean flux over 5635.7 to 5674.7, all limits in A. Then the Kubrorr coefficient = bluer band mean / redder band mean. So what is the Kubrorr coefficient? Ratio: 0.92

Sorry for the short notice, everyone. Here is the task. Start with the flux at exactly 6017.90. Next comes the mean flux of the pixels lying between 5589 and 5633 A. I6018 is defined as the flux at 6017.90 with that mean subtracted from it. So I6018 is 1.5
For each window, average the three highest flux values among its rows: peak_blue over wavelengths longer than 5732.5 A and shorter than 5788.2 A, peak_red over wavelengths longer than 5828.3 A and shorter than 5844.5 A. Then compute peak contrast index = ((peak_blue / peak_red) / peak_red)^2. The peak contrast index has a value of 0.0053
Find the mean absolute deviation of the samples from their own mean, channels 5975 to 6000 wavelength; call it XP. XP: 0.11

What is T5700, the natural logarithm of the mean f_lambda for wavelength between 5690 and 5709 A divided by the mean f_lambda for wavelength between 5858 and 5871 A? -0.03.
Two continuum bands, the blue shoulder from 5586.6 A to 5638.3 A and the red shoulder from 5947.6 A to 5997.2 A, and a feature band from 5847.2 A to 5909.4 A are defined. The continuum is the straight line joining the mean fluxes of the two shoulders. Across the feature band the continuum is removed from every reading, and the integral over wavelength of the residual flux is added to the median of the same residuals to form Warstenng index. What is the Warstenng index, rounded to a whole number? -110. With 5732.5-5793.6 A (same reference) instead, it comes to 29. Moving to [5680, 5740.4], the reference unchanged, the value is 15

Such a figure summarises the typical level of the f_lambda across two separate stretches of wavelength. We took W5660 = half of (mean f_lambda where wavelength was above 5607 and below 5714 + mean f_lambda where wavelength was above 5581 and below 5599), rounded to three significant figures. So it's 11.5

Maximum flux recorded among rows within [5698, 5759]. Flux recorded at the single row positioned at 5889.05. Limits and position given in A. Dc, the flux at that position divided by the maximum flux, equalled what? 0.50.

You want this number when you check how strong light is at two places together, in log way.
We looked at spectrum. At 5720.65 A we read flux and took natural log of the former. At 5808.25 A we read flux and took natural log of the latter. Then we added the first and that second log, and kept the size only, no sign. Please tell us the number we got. 5.12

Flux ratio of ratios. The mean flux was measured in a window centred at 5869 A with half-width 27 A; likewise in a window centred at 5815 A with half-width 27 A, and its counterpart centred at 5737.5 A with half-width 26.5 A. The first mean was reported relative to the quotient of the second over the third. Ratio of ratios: 10.9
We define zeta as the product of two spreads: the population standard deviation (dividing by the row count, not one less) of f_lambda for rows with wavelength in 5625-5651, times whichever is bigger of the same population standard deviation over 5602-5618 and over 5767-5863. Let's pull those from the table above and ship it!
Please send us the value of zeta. 0.12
